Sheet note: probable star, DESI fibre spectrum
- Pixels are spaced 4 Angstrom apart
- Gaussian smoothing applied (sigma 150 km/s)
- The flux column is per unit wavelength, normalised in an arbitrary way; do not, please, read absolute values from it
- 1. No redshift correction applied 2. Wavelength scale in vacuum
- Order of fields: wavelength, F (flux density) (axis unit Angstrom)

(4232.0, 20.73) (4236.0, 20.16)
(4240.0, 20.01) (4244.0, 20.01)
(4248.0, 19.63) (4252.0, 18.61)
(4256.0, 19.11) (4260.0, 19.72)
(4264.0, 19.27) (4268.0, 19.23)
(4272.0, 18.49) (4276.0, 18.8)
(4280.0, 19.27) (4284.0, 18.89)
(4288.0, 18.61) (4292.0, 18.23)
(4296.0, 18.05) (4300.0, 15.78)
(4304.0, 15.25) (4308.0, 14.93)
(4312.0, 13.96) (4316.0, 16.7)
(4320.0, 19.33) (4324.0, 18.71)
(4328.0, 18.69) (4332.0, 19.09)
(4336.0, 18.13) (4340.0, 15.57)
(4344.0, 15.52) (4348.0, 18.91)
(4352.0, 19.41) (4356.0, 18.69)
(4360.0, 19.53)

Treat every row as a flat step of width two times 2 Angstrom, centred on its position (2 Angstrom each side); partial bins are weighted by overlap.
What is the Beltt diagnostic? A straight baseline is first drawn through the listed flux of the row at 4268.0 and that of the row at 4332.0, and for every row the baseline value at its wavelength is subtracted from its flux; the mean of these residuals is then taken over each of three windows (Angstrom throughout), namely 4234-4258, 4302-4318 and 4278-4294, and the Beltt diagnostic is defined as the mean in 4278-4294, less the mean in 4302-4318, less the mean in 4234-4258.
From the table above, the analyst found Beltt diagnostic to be 3.2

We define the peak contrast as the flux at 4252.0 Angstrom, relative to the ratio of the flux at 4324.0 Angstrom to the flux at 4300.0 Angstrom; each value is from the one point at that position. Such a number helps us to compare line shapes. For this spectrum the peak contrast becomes 15.7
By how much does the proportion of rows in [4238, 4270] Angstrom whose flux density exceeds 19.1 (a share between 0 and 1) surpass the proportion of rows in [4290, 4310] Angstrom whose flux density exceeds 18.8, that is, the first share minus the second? 0.9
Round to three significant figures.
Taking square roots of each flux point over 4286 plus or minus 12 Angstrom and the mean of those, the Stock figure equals 4.32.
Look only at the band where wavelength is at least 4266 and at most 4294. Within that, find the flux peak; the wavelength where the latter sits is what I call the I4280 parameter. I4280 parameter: 4280.0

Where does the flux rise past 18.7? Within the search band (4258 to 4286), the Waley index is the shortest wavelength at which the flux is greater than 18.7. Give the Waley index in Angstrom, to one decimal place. 4260.0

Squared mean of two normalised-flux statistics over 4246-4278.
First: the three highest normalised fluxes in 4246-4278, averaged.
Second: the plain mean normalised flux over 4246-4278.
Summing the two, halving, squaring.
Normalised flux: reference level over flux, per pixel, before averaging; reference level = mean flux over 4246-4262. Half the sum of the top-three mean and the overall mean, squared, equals 1.0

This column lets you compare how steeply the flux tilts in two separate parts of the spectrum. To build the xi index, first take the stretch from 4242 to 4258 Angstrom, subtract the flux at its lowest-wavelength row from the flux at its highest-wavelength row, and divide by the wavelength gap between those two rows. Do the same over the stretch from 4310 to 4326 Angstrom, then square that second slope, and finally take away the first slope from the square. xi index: 0.23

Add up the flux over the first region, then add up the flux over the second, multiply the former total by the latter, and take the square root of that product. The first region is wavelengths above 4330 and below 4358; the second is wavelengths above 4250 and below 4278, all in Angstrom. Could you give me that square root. 129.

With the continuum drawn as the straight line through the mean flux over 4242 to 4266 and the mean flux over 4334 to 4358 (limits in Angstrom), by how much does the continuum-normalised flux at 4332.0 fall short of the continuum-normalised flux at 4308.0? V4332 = -0.25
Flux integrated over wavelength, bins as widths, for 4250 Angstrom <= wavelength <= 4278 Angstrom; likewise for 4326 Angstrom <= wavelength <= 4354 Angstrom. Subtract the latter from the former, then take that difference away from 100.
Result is 68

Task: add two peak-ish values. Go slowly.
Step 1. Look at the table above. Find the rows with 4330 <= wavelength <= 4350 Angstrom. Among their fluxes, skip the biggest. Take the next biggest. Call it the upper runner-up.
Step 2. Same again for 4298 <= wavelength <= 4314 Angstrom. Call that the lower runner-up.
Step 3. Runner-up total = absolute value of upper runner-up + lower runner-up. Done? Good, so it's 34.2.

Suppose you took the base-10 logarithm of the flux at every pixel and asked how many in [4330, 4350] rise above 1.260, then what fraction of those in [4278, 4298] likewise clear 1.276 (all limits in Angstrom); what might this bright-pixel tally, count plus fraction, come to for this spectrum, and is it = 2.4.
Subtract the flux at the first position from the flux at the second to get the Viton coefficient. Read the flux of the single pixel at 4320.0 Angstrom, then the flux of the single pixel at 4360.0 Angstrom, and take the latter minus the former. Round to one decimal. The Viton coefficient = 0.2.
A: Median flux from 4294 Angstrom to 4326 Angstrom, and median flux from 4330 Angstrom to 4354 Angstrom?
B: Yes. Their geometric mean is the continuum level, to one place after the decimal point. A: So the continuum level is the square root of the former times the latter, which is 17.3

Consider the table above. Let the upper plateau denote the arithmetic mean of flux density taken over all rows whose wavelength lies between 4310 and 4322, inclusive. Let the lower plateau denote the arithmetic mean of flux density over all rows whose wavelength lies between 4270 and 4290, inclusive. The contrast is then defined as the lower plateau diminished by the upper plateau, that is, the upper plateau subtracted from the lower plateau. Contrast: 2.1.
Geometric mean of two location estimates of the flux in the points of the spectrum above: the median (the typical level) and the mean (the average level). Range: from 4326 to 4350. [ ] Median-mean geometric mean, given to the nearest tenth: 18.0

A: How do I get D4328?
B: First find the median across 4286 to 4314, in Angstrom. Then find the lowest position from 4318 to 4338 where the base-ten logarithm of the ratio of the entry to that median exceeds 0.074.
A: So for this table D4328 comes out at 4320.0 Angstrom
